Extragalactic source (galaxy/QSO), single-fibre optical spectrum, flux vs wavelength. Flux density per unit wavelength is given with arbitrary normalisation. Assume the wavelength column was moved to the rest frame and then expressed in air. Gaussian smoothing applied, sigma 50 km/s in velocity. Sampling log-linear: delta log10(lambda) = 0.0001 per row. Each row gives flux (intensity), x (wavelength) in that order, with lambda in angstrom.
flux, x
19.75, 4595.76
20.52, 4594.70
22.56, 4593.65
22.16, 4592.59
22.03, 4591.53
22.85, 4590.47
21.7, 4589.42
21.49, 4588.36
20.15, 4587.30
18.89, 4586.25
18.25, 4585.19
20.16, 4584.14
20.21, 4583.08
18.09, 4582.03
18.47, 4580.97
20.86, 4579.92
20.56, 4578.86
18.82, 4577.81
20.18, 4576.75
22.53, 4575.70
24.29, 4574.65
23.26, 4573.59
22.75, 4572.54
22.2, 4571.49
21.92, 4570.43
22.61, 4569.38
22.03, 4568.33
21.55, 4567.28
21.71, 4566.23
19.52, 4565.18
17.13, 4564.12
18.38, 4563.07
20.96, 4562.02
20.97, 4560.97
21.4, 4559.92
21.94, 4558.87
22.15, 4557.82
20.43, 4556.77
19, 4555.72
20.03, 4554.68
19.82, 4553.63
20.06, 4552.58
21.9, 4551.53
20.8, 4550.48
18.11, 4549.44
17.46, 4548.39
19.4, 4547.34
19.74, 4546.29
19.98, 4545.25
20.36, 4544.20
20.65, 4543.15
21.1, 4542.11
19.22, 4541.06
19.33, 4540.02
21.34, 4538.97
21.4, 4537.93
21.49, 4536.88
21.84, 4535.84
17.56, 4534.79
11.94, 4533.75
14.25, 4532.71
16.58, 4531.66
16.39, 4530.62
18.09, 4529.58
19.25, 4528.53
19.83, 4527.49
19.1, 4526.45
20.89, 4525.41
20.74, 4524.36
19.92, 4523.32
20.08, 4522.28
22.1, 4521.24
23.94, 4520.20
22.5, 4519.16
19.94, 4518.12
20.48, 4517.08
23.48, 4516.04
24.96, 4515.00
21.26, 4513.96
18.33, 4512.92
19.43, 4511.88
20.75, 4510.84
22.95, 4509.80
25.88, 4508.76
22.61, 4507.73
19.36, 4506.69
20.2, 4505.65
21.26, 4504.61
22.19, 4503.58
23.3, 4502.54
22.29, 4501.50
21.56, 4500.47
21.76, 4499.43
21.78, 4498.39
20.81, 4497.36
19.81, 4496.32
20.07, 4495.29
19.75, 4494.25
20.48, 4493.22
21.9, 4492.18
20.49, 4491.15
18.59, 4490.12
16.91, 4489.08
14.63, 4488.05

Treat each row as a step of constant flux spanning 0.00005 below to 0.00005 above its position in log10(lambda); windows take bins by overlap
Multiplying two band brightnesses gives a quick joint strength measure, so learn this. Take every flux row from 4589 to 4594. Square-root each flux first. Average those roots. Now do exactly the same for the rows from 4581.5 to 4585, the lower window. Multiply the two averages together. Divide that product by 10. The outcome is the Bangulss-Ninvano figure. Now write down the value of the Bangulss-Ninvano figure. 2.08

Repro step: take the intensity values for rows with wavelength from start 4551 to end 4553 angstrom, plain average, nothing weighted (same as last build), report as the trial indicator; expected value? 21.0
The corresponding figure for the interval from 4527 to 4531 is 18.4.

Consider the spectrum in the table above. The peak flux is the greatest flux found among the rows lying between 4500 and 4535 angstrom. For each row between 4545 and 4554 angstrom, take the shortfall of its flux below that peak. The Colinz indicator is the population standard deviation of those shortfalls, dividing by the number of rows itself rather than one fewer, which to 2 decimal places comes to 1.24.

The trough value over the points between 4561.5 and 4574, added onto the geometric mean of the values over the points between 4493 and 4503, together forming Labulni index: 38.3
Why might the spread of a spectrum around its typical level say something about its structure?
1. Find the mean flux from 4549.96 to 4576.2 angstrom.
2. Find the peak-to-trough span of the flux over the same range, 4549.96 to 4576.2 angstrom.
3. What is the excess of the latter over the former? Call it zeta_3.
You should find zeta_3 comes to -14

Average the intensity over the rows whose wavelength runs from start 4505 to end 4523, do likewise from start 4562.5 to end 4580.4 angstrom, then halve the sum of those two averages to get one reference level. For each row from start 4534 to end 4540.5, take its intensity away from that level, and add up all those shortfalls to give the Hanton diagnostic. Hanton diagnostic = 6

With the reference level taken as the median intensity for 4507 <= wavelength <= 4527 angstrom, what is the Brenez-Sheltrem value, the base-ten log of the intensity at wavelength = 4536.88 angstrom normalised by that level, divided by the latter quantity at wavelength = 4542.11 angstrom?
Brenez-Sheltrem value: 2.8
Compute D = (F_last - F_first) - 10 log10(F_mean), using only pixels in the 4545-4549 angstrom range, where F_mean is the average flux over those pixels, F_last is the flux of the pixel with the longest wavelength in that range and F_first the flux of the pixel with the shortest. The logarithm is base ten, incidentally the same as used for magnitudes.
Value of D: -15.3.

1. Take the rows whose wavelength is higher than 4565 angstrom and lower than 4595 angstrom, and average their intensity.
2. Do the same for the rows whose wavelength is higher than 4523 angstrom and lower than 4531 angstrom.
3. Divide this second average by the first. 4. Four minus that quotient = 3.09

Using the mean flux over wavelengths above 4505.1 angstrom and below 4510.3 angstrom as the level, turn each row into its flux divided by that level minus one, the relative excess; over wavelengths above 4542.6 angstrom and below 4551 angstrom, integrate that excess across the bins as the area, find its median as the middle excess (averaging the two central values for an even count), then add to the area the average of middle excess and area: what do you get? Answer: -1.5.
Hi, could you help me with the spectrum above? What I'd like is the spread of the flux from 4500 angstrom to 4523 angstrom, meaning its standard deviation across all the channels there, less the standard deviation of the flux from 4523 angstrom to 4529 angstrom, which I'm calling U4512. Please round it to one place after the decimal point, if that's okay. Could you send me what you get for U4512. 1.2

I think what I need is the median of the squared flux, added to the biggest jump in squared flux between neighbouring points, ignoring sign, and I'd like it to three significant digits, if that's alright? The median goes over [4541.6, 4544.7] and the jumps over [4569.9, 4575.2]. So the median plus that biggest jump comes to 475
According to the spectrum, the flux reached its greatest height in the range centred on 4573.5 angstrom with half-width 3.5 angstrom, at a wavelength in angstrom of 4574.65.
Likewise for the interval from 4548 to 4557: 4551.53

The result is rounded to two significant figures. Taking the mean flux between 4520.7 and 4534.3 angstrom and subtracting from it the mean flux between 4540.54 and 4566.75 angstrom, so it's -1.7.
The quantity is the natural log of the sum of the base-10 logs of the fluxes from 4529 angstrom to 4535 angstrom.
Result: 1.97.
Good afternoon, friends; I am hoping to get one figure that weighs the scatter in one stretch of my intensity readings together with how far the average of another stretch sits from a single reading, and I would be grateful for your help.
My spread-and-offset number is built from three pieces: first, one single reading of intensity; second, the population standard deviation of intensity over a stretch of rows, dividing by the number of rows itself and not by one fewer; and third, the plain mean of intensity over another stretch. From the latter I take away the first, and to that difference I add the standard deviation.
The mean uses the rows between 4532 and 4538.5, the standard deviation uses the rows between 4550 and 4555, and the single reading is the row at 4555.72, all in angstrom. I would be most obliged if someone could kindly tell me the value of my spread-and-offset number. -0.2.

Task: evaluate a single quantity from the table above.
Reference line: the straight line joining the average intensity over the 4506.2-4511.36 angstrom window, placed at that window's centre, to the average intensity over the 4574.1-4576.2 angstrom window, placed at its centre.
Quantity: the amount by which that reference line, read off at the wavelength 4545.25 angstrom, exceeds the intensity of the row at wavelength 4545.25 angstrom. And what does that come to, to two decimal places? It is 2.93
